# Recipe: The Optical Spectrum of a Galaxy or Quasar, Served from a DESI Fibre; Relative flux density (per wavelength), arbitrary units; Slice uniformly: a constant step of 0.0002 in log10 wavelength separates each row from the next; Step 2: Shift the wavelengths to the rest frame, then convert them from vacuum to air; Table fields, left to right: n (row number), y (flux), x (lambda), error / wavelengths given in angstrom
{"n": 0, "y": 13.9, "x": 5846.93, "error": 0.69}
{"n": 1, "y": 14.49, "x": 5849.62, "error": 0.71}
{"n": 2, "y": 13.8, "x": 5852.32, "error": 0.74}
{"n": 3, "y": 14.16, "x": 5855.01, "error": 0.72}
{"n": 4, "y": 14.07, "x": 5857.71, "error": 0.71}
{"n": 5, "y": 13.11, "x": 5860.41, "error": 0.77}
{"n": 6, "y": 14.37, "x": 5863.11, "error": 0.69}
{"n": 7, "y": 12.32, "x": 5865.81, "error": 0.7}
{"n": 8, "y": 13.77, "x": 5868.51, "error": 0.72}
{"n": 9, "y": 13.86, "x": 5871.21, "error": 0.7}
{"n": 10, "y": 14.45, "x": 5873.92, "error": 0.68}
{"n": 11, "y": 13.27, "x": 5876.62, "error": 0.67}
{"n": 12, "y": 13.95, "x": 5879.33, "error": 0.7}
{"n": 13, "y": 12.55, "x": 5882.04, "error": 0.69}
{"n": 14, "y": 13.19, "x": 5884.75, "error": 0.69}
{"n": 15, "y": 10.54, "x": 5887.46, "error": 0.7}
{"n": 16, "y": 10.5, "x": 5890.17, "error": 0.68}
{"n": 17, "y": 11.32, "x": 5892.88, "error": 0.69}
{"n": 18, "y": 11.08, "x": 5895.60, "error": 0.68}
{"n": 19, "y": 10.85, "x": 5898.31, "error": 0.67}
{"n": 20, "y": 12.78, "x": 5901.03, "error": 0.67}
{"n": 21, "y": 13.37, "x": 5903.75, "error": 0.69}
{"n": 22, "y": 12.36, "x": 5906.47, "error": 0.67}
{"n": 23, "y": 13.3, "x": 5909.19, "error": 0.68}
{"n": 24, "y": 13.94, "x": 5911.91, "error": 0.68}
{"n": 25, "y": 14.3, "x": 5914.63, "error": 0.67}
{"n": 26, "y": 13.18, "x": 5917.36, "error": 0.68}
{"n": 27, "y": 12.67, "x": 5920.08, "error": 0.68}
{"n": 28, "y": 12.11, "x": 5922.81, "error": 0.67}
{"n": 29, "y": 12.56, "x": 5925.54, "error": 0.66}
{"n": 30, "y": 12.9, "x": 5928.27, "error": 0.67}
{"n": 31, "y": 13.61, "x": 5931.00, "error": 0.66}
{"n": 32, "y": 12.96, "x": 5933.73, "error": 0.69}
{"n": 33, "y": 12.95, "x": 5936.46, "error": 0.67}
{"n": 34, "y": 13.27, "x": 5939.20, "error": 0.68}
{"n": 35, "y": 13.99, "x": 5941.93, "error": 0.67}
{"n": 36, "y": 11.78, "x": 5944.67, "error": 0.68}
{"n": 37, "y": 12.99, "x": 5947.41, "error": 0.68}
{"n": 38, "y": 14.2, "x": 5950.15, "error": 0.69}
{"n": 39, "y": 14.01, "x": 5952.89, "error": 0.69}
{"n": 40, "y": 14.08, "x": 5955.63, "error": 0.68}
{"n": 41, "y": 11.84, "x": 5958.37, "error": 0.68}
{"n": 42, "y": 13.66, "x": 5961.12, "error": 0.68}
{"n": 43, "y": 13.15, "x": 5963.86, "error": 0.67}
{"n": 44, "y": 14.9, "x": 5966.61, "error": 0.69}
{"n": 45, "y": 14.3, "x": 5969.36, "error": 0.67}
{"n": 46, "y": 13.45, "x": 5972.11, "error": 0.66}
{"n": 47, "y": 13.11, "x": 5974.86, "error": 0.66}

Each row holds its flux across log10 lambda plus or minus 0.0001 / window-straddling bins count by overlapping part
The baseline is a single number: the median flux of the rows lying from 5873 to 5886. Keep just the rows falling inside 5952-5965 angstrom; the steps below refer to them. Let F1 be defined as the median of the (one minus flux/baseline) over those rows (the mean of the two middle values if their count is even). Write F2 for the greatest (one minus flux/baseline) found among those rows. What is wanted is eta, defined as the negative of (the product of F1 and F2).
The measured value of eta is 0.0032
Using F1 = -0.03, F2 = 0.11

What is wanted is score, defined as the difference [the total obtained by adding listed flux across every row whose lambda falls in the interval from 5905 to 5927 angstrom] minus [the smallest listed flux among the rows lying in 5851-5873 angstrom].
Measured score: 92.1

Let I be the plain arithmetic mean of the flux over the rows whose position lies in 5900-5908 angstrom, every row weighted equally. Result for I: 12.8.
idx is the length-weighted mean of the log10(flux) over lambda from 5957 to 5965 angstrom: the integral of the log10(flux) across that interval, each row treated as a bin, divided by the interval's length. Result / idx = 1.109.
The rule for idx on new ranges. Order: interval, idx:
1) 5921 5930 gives 1.099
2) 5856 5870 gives 1.131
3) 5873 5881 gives 1.140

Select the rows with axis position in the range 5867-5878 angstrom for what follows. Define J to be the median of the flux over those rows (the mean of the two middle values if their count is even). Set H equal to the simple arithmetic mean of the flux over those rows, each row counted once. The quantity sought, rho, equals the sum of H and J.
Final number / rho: 27.7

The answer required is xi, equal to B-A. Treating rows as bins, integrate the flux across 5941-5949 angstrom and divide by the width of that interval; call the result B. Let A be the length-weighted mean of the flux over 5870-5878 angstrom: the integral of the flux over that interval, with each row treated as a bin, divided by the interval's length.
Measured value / -1.0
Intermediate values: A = 13.9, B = 12.9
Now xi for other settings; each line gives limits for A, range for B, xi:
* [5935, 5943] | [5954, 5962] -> -0.2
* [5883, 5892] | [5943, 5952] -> 1.6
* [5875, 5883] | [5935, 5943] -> 0.0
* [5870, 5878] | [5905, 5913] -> -0.7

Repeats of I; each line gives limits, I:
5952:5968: 13.6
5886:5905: 11.5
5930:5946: 13.1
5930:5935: 13.3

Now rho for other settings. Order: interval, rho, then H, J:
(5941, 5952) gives 26.7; 13.2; 13.5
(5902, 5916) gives 26.8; 13.5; 13.4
